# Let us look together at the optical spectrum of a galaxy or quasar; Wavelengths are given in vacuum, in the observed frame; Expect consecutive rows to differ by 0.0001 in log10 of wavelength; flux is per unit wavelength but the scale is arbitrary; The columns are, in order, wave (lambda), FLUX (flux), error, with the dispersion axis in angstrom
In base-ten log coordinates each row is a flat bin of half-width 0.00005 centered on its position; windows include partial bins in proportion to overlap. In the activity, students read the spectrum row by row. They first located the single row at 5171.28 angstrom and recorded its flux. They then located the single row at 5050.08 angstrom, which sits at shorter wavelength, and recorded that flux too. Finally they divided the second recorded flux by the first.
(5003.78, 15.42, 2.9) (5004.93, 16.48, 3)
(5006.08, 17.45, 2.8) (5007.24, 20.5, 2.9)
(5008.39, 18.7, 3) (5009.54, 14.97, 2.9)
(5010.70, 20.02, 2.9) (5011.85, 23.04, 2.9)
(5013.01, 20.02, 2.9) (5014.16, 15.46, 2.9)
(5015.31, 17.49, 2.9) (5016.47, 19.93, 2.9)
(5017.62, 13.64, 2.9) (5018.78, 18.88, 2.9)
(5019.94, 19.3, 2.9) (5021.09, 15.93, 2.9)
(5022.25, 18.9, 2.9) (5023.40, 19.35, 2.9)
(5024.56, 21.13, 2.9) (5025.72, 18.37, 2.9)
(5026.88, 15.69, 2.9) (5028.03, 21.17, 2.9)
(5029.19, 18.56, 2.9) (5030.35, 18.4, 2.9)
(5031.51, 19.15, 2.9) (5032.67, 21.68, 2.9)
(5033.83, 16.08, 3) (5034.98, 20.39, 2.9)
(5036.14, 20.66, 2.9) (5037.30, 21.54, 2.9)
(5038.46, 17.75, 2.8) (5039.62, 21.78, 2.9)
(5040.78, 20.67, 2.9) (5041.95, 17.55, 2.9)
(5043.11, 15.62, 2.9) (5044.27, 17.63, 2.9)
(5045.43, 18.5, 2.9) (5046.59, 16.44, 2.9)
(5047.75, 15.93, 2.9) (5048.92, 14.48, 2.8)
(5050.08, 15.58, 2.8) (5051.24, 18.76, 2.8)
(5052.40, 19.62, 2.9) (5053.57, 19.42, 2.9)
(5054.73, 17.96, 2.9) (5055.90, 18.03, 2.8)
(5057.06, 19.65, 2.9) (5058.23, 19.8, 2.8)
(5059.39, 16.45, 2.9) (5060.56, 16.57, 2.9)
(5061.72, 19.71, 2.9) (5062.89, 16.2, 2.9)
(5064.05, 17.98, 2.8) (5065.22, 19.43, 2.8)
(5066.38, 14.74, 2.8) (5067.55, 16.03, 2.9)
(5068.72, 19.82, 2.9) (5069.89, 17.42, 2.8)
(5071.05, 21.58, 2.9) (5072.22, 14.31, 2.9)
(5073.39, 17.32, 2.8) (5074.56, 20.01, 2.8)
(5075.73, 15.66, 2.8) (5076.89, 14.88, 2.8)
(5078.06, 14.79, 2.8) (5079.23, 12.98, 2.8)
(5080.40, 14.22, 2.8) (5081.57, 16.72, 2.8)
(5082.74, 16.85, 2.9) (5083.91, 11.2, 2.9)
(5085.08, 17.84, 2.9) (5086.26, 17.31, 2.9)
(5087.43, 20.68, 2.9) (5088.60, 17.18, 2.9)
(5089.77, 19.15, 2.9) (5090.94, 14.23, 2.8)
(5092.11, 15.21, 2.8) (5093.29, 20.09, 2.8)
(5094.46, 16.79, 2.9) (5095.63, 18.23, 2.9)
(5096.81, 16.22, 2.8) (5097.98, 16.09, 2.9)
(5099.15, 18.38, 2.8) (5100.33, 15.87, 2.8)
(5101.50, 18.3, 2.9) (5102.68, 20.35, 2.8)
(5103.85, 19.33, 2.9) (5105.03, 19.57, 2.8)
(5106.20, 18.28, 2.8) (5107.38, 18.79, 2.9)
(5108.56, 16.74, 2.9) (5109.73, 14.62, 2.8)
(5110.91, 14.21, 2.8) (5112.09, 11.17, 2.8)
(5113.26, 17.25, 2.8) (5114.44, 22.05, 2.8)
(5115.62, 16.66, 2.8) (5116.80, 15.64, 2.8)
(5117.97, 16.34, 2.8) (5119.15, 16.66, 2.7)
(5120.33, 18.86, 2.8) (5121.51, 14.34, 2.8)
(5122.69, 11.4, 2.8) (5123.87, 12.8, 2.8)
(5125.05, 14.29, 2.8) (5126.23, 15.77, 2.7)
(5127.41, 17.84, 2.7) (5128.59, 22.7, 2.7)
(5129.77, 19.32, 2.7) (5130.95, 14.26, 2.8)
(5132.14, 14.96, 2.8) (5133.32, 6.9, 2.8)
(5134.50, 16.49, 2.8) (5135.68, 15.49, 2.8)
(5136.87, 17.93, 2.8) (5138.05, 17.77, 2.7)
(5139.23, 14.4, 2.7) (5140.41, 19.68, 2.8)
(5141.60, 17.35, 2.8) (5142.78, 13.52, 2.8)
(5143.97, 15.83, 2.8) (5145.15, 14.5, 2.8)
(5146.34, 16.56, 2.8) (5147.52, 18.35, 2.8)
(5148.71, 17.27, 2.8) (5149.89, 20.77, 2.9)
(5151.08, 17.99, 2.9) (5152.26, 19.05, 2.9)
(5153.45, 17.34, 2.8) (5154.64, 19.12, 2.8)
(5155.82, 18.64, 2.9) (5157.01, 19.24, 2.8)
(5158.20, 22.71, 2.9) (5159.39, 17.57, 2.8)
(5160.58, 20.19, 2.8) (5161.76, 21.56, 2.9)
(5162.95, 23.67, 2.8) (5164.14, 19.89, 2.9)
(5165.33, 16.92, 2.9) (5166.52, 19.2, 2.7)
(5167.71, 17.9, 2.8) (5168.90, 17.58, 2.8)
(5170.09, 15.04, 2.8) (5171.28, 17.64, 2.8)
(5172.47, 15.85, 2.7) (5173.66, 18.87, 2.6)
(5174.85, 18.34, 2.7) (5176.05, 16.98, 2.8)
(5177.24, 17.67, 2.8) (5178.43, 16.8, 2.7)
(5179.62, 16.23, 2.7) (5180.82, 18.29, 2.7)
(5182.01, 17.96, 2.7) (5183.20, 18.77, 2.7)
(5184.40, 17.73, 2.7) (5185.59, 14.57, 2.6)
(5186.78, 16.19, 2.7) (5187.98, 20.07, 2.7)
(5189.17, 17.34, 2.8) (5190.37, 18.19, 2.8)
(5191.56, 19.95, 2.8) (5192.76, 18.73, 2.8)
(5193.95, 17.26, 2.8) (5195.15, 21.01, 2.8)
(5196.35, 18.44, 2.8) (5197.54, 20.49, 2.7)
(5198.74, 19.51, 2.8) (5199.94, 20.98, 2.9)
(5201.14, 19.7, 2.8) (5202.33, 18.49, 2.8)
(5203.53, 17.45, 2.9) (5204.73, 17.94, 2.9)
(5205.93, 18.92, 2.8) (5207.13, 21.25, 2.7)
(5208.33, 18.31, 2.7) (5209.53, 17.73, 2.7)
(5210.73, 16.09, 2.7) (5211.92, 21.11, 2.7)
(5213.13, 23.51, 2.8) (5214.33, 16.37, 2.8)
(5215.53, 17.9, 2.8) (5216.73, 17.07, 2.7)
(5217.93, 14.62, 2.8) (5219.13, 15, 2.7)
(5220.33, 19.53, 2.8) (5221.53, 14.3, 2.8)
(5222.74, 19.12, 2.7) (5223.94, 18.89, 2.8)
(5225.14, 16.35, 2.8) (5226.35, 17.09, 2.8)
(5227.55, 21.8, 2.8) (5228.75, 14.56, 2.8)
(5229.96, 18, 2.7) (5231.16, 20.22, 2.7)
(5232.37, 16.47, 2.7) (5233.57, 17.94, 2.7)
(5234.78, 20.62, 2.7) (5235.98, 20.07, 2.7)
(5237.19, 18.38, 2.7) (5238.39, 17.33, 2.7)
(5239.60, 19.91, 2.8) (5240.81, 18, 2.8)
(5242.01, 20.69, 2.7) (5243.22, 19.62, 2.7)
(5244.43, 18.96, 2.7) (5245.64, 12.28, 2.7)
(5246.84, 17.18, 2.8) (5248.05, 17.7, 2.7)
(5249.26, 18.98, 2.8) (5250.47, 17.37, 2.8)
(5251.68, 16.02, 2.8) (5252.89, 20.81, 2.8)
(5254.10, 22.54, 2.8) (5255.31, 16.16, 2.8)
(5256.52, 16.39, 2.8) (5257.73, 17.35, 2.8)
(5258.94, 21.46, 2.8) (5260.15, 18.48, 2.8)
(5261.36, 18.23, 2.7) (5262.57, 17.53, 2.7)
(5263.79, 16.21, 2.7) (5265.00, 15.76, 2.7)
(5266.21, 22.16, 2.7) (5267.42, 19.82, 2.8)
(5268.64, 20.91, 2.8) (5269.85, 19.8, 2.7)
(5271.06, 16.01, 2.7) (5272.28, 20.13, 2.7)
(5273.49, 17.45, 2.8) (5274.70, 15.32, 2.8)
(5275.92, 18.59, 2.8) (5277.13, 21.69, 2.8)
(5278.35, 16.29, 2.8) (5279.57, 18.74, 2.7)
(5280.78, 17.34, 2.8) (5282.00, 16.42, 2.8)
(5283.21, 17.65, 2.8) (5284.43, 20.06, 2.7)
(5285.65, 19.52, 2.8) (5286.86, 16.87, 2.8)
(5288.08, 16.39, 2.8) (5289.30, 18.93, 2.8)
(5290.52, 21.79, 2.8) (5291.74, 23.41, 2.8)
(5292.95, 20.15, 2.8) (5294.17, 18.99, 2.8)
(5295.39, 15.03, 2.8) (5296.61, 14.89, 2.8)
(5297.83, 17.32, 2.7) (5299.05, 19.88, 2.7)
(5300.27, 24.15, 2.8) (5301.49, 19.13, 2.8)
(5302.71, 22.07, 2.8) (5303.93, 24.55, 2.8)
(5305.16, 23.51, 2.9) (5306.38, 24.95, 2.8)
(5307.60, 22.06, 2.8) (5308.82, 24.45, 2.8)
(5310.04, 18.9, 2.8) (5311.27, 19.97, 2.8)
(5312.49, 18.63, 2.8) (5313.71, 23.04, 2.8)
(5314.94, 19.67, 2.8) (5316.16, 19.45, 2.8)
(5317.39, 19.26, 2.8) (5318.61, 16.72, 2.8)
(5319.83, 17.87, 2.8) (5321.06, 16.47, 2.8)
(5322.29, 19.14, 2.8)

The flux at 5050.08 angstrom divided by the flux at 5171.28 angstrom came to 0.88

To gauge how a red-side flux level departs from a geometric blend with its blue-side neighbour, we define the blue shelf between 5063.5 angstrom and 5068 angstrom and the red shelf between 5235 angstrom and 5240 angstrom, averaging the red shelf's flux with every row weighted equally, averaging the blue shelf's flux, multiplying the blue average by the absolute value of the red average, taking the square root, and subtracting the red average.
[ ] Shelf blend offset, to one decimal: -1.0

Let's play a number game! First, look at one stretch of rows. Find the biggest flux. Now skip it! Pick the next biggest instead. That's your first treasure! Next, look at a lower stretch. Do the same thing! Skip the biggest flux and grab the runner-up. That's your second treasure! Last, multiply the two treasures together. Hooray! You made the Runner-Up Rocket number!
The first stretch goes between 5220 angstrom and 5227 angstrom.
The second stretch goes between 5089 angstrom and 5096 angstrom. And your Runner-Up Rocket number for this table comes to 366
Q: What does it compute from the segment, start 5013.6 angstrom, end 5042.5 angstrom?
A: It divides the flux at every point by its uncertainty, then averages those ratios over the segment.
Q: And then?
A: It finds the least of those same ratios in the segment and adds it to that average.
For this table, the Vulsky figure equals 11.2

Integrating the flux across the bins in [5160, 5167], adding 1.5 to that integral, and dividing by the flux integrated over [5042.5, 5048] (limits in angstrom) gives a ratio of 1.5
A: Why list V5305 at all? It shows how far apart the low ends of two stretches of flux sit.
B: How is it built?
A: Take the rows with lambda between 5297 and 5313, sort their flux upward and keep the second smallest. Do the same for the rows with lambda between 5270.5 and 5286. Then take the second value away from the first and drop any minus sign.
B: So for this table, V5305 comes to 2.6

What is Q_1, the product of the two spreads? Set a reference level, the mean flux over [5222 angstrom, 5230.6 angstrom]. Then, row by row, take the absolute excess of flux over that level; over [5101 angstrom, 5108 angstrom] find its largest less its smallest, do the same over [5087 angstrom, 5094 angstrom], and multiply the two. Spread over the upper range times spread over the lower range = 6.1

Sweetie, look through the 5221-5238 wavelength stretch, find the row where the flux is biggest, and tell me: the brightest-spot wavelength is 5227.55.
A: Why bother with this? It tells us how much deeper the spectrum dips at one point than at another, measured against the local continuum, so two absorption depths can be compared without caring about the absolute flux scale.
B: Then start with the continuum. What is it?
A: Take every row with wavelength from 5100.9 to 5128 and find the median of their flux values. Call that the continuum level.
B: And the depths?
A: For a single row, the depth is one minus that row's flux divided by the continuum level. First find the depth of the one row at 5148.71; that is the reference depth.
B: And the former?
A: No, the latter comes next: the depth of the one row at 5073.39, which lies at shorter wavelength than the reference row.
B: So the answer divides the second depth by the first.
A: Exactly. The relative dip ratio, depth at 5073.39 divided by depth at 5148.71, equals 1.08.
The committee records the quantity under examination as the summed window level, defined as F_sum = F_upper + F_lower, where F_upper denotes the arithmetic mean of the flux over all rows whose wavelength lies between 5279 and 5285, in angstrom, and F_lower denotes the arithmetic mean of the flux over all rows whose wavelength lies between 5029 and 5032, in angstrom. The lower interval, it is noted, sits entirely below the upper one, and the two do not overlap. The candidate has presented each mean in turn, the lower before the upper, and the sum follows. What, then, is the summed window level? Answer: 36.7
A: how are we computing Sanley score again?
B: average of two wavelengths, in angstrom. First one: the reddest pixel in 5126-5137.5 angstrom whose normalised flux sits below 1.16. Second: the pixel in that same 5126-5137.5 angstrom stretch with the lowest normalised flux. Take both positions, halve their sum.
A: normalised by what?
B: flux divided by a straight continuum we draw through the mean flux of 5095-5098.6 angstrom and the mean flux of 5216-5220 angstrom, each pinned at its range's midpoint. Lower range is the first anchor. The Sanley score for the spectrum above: 5135.1 angstrom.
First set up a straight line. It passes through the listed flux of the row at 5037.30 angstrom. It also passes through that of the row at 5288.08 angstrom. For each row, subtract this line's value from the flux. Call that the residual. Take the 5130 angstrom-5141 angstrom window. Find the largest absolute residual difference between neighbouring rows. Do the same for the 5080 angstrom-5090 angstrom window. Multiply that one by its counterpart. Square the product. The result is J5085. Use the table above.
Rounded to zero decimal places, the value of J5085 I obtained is 4105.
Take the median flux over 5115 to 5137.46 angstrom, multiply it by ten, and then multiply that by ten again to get 1577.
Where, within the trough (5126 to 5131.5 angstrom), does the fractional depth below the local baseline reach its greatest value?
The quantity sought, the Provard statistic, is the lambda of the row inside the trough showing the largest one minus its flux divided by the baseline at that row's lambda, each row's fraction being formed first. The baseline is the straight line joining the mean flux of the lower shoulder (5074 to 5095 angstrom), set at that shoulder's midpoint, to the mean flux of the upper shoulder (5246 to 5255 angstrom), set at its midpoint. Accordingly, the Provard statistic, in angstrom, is 5130.95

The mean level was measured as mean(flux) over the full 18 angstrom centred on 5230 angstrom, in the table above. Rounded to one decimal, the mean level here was 18.1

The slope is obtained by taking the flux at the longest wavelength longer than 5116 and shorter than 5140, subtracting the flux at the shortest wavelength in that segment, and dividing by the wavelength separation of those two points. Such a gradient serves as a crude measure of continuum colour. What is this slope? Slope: -0.1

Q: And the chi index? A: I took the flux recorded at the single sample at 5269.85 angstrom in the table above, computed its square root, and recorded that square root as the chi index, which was 4.4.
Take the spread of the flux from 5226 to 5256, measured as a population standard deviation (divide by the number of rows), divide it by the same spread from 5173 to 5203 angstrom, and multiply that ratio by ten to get 14.8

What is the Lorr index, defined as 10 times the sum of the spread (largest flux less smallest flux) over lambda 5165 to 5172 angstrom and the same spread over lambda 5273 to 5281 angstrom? 105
